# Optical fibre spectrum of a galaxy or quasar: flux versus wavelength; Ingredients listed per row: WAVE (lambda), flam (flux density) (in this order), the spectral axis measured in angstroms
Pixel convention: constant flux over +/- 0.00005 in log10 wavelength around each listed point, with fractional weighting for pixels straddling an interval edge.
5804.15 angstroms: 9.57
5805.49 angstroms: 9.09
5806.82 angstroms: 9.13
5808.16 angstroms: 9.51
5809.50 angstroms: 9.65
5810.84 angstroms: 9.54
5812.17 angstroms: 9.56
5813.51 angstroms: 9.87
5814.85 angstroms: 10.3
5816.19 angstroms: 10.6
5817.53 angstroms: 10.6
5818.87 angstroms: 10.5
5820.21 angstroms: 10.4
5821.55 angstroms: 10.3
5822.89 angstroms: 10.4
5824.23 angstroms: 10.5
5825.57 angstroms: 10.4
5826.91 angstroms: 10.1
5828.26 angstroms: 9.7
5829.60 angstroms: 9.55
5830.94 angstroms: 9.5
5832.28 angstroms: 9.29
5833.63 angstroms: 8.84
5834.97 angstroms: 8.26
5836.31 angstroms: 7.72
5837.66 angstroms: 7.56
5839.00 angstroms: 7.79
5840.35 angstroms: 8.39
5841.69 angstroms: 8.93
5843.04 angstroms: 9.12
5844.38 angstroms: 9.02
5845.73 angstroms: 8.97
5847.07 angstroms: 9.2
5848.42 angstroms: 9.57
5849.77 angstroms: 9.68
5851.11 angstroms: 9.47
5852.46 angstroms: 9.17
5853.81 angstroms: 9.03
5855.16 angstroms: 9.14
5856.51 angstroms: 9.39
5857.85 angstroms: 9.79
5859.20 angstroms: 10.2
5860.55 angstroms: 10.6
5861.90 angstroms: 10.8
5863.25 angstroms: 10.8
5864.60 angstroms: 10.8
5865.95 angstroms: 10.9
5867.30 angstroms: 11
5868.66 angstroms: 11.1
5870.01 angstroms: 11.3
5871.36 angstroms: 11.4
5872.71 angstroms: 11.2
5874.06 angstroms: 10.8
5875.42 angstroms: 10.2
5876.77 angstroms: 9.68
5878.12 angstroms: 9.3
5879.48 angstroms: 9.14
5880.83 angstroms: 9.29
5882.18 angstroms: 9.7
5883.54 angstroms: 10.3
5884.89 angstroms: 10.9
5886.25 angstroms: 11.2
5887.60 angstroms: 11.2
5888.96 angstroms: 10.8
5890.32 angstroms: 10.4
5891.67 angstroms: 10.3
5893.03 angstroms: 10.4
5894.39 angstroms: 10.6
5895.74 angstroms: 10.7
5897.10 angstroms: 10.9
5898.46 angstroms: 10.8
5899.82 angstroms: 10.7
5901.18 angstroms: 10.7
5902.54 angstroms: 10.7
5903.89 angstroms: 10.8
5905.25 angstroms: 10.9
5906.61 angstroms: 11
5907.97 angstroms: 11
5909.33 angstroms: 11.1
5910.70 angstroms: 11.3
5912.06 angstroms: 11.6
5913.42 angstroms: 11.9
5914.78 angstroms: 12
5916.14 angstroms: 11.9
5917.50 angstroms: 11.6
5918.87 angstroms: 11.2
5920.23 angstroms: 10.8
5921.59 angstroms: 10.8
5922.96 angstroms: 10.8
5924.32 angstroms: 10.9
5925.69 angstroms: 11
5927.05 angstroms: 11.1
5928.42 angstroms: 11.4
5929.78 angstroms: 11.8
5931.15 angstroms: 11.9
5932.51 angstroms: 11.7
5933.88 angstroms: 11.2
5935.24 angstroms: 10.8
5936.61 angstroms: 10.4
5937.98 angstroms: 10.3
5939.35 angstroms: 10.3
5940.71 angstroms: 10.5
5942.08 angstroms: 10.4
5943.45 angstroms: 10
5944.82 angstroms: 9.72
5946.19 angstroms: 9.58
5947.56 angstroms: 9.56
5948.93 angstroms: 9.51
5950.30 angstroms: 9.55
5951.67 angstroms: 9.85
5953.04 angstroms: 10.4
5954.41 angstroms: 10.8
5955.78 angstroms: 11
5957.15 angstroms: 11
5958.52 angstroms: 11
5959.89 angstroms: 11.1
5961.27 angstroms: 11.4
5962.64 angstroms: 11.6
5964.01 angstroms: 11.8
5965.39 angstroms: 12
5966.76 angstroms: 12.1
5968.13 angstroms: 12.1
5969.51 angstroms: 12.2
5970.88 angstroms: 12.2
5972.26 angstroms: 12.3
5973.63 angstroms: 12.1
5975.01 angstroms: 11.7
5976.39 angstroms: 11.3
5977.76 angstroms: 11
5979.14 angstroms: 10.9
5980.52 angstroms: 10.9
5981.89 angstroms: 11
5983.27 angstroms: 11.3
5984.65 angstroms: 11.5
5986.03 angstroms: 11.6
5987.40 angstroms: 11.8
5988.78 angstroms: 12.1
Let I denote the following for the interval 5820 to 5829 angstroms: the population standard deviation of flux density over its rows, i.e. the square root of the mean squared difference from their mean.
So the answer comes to 0.26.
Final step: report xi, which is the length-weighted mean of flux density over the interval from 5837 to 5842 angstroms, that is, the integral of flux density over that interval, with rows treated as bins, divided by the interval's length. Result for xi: 8.1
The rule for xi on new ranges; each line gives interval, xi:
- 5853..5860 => 9.5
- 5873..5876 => 10.6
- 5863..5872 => 11.0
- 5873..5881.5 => 9.8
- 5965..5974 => 12.2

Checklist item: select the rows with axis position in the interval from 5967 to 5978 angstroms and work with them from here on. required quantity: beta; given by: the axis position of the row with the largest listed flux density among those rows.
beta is 5972.26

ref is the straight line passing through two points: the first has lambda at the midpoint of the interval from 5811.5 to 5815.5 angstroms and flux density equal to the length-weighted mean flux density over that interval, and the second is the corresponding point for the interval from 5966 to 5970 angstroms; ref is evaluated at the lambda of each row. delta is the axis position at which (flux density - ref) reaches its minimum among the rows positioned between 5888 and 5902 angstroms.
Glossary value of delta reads 5891.67 angstroms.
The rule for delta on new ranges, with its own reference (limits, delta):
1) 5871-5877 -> 5876.77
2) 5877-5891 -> 5879.48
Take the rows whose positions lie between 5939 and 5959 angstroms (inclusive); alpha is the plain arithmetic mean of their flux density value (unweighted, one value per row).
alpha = 10.2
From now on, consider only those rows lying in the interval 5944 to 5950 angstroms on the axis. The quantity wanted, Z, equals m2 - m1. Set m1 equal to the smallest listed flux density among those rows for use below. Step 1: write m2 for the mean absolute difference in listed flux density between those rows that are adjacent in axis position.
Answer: -9.4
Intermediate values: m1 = 9.51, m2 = 0.07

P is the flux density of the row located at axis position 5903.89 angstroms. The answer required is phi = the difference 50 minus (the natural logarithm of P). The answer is 47.6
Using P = 10.8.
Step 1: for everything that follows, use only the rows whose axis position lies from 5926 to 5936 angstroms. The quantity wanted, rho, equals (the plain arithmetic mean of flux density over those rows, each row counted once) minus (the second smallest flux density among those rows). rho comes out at 0.31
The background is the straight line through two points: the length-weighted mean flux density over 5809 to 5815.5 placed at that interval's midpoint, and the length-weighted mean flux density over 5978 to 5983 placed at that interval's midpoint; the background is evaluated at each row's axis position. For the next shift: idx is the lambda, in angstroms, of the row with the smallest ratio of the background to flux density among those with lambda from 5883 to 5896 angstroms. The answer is 5886.25 angstroms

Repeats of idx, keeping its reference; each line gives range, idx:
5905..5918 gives 5914.78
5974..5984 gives 5975.01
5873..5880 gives 5874.06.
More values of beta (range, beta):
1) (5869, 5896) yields 5871.36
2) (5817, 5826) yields 5817.53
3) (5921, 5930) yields 5929.78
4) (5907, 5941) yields 5914.78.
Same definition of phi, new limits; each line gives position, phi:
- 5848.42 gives 47.7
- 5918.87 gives 47.6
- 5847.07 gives 47.8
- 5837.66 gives 48.0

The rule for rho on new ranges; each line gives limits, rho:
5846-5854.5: 0.18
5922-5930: 0.27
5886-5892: 0.38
